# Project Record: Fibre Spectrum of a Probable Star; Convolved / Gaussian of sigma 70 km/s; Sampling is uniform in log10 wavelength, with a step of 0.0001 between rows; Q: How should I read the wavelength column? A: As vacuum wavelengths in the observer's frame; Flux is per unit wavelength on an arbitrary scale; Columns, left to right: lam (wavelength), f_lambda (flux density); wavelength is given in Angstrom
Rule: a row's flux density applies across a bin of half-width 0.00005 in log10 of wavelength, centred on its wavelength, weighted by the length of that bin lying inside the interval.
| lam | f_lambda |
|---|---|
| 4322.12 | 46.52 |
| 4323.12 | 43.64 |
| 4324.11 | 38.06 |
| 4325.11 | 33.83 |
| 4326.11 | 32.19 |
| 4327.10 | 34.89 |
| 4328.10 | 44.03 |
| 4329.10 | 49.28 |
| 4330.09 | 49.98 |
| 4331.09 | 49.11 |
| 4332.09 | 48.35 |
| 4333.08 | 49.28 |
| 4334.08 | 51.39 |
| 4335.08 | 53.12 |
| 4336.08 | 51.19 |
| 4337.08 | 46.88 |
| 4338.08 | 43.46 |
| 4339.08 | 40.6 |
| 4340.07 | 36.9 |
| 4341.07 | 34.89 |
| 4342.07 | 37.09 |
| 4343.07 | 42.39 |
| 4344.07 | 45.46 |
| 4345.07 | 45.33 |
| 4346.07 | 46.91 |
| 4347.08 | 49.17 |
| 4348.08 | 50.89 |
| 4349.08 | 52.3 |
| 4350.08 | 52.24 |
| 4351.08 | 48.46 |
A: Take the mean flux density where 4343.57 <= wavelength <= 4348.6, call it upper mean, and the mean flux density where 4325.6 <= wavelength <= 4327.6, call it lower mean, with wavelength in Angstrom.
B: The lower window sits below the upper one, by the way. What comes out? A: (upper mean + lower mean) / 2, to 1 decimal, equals 40.5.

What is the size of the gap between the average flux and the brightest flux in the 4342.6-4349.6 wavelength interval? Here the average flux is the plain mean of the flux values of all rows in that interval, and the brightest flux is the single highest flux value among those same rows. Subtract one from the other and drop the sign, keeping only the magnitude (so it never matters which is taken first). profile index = 4.8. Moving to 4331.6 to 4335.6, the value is 2.6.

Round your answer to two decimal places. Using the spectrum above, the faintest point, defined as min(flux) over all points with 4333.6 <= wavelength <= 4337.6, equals 46.88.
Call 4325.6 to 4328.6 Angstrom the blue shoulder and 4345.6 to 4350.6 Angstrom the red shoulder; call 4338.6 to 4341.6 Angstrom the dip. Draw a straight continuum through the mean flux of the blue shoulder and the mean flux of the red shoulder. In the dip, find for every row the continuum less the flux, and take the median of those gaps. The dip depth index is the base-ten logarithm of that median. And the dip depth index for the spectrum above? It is 0.9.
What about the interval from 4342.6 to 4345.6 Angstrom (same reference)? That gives 0.5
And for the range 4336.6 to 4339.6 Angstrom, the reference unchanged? -0.3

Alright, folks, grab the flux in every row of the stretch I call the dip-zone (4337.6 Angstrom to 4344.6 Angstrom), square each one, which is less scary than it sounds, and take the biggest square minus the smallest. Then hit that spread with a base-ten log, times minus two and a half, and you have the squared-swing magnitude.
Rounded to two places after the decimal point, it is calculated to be -7.32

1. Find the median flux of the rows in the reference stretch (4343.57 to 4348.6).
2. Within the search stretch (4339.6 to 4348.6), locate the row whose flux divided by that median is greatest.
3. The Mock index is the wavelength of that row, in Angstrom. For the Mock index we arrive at 4348.08 Angstrom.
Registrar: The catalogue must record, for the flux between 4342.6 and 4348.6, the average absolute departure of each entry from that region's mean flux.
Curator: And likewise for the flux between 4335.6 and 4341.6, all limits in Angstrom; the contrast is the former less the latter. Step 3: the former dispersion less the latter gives -2.6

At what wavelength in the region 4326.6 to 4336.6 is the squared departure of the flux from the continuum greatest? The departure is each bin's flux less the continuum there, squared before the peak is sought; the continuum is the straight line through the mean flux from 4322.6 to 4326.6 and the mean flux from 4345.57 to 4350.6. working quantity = 4335.08 Angstrom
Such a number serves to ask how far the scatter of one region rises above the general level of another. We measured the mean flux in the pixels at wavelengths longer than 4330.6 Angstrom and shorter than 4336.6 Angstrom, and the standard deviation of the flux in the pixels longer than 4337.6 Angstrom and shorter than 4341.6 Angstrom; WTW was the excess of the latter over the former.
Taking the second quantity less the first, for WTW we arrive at -47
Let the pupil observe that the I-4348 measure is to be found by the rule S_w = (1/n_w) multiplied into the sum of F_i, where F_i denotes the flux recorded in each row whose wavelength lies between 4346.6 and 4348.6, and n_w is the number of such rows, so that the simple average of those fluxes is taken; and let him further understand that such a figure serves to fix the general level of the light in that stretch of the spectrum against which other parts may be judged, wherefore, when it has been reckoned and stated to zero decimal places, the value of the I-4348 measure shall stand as 50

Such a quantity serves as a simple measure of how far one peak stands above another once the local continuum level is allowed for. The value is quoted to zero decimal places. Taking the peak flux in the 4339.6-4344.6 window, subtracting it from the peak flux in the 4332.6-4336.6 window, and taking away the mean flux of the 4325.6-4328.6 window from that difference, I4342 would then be -29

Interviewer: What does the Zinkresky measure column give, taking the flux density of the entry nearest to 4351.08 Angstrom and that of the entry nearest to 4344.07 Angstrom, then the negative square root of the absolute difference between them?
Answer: -1.73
